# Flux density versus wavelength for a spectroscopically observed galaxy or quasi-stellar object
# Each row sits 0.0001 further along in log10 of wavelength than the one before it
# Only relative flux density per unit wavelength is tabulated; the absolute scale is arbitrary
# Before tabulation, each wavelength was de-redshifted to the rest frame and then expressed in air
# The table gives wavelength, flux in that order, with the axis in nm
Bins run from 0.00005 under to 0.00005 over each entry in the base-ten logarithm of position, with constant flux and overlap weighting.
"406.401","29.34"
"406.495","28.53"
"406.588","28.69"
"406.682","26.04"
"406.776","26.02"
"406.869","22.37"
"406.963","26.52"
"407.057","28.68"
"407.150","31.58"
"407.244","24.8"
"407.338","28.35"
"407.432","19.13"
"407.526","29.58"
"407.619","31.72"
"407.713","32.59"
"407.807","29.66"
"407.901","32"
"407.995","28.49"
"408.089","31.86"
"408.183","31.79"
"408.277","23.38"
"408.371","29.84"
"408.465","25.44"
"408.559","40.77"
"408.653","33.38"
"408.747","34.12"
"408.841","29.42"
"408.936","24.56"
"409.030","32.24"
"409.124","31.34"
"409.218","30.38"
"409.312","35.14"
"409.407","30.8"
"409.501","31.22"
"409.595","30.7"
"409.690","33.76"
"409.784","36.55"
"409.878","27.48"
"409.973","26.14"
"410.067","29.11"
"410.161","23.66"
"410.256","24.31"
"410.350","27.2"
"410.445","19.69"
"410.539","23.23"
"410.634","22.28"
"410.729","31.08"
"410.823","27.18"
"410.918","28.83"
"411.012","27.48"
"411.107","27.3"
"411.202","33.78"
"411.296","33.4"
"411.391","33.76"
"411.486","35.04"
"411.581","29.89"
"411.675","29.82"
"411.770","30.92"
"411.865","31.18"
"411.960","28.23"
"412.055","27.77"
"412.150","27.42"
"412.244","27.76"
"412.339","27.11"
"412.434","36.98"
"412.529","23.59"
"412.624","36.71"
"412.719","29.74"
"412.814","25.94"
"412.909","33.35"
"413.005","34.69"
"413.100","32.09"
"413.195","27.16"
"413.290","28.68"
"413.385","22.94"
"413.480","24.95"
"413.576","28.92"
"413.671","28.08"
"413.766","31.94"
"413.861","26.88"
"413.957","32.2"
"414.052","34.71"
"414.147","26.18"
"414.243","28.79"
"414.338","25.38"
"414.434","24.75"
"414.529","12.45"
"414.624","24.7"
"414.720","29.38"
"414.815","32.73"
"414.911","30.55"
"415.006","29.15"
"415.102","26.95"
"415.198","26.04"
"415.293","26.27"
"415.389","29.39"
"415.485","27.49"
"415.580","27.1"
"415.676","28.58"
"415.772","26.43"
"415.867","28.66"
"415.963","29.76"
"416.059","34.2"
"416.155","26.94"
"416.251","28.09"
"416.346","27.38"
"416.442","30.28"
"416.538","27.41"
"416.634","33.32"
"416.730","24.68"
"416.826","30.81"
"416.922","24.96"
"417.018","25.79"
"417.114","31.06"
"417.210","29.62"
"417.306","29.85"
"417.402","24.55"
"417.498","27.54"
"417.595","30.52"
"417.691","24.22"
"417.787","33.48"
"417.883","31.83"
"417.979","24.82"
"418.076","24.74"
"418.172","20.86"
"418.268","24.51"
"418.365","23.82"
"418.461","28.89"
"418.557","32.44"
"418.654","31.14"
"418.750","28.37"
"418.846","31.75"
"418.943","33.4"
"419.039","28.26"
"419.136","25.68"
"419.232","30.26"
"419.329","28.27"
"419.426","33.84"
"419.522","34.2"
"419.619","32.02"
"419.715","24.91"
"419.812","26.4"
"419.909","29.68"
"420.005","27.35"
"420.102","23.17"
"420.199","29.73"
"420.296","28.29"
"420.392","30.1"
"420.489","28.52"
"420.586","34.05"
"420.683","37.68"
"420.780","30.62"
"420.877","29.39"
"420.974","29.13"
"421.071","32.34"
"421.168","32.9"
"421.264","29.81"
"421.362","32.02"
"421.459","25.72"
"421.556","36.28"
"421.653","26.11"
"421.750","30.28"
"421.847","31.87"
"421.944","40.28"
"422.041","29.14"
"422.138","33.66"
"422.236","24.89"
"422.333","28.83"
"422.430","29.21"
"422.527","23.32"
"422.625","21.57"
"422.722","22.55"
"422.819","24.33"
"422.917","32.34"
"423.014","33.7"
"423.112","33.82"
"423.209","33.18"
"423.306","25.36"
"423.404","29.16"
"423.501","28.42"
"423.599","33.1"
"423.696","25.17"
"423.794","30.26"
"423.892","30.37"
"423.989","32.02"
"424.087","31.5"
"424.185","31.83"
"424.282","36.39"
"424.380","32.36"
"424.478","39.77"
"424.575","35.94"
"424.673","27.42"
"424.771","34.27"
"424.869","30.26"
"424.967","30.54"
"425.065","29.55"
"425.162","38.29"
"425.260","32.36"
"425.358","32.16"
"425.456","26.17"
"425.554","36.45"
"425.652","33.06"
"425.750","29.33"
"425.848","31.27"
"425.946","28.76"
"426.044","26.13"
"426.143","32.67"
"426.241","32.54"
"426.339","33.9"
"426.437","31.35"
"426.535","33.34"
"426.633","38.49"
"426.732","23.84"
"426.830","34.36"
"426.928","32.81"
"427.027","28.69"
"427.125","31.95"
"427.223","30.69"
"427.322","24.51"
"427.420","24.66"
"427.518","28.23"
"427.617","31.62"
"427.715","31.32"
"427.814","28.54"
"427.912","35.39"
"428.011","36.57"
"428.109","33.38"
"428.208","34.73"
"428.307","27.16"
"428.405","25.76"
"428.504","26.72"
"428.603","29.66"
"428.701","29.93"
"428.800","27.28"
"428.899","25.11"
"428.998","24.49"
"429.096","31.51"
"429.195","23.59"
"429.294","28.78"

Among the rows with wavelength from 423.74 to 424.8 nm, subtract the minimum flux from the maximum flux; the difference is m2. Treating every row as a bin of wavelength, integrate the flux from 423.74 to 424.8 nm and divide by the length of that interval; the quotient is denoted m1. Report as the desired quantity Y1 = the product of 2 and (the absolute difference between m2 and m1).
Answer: 41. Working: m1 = 32.8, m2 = 12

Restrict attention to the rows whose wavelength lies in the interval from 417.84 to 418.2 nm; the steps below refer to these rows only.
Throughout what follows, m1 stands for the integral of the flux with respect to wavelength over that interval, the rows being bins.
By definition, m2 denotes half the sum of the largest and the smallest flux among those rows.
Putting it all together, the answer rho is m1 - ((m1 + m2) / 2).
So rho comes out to -9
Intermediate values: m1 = 9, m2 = 26.3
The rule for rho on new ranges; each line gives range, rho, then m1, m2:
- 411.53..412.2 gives -5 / 20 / 29.3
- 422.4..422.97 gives -6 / 15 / 27.0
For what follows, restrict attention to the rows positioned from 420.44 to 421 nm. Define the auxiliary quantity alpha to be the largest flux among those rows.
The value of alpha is 37.68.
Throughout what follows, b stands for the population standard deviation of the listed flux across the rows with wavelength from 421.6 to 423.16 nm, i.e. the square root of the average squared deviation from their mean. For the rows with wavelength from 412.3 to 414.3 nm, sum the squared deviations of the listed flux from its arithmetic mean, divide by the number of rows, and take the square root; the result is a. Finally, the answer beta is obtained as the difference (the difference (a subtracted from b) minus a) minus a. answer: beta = -7.1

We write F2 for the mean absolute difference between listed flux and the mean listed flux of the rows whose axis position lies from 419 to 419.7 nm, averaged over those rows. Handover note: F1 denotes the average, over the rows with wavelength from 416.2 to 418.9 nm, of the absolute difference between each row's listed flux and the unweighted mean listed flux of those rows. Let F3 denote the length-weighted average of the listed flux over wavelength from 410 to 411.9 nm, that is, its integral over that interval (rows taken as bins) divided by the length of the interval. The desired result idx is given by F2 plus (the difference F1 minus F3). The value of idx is -23.0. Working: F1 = 2.86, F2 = 2.56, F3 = 28.4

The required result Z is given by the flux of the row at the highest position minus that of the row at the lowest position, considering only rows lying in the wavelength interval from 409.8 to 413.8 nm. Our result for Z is 4.5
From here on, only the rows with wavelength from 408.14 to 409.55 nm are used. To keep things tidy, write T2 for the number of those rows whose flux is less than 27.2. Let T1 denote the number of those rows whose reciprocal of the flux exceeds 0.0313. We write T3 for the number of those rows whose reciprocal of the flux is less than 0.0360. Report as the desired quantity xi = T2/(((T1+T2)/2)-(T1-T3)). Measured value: 0.35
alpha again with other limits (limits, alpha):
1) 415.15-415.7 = 29.39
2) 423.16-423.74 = 33.18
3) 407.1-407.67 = 31.72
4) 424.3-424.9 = 39.77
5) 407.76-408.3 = 32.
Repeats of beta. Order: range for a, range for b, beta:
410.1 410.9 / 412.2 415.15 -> -5.2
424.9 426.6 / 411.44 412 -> -7.1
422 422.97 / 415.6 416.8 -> -9.4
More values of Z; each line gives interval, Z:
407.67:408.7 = 0.8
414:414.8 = -5.3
